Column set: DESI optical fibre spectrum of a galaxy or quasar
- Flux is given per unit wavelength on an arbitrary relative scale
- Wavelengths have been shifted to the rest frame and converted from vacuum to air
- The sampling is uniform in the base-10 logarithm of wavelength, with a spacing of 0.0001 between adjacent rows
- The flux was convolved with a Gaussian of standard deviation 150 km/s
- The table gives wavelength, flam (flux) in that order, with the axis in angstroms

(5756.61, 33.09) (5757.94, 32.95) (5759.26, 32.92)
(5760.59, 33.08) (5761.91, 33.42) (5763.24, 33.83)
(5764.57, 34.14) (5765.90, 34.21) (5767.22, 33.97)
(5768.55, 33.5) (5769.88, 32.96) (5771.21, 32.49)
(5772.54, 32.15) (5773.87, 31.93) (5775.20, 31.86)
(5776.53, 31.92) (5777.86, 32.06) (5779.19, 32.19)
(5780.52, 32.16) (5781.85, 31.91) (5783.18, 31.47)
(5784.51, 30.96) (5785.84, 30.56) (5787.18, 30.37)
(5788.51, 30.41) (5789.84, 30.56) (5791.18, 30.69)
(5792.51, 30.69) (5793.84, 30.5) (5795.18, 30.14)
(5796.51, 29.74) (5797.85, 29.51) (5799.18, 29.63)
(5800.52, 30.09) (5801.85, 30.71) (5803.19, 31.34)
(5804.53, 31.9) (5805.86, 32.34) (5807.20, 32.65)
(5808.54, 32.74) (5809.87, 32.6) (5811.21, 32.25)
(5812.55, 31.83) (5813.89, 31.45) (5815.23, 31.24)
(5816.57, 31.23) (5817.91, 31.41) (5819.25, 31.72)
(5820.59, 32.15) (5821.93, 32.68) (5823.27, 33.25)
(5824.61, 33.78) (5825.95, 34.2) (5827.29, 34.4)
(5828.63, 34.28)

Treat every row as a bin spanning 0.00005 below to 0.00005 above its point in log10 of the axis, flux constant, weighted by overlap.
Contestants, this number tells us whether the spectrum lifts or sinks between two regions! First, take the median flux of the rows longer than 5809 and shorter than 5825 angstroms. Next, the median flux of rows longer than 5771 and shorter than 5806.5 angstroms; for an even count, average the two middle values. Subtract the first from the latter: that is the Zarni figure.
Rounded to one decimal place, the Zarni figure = -1.0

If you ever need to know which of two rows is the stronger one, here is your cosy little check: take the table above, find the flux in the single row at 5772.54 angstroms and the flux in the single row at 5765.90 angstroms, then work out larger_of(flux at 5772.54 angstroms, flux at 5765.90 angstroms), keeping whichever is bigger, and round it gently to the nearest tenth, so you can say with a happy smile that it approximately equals 34.2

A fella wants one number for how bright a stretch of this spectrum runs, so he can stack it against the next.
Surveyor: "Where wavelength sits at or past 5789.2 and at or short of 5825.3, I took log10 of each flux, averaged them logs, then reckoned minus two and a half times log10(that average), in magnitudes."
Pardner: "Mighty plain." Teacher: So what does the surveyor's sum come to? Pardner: -0.438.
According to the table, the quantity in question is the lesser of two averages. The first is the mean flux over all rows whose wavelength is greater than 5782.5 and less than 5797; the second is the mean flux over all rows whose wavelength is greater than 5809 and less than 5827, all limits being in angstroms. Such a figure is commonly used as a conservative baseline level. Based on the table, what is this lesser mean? 30.6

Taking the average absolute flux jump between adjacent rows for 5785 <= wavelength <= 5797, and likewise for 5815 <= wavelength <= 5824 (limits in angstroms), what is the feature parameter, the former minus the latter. -0.16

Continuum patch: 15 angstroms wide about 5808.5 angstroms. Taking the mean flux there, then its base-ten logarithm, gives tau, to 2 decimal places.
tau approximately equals 1.50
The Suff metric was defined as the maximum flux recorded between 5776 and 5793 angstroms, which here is 32.19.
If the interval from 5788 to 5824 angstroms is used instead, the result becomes 33.25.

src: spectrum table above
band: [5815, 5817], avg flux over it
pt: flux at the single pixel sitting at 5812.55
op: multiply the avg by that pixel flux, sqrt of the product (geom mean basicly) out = 31.5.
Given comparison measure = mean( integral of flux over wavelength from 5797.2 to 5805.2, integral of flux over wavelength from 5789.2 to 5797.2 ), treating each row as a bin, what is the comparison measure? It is 244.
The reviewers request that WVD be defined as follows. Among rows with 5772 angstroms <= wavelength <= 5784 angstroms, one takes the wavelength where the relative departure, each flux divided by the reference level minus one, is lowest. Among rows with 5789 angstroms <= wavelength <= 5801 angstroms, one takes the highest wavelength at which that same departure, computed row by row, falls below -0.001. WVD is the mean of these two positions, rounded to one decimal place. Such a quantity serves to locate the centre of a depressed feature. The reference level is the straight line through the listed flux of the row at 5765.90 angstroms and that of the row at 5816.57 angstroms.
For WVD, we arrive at 5787.2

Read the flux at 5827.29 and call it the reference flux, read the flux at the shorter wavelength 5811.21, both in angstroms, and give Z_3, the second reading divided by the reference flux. 0.94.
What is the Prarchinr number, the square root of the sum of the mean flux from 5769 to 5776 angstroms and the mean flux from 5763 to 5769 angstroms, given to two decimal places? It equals 8.14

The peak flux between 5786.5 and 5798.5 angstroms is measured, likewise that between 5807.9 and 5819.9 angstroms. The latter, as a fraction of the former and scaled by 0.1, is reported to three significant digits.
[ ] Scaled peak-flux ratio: 0.107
